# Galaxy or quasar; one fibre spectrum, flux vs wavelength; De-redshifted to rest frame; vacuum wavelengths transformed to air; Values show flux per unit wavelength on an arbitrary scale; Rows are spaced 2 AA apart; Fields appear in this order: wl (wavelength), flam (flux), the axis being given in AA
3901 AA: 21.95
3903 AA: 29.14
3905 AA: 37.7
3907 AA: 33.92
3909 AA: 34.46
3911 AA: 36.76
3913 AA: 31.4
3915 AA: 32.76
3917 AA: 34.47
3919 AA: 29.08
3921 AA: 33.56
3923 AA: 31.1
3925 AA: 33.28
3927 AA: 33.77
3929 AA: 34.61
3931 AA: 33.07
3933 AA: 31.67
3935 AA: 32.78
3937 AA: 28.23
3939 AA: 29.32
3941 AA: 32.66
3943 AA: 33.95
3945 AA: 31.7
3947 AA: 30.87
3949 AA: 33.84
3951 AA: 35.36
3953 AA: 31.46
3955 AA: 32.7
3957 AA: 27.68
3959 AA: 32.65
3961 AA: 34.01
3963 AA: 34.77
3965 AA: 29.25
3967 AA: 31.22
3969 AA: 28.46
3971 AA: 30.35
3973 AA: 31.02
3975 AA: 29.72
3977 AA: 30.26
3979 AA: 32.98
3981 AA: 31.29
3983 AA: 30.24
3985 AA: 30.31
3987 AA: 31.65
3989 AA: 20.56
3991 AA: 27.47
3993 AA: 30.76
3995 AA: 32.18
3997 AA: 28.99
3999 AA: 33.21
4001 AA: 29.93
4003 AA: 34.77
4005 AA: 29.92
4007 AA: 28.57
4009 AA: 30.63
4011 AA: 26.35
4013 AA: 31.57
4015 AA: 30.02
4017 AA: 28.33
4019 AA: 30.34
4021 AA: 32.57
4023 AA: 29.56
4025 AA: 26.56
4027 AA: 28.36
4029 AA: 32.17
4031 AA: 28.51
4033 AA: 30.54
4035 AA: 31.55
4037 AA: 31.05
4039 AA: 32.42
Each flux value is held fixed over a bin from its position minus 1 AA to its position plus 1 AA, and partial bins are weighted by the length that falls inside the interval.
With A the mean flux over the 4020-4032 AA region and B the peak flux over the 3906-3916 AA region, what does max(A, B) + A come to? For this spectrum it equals 66.4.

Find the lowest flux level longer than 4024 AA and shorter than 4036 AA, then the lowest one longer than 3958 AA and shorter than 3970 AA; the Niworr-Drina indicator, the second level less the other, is 1.9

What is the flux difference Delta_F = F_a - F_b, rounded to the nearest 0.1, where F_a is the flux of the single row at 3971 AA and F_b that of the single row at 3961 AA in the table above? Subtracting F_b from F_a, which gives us -3.7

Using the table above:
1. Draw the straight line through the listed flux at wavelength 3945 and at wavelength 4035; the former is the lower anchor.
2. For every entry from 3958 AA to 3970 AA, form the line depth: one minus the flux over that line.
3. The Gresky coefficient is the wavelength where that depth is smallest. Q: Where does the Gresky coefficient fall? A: 3963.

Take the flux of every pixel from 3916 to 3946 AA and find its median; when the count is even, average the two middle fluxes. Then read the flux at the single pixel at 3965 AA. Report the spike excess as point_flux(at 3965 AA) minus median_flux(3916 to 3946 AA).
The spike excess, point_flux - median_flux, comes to -3.5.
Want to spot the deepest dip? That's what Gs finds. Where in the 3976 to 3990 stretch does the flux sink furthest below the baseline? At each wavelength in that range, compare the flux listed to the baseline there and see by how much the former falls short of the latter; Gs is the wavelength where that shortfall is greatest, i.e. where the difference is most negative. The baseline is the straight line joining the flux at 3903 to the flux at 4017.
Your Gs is 3989 AA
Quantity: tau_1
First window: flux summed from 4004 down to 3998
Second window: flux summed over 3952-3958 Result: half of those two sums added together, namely 94.9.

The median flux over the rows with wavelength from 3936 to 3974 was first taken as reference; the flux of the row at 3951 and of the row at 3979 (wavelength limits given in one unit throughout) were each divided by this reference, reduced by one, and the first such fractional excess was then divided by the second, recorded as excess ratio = 2.6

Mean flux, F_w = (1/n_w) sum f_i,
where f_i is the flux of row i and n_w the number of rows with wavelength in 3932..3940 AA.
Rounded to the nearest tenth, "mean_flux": 30.5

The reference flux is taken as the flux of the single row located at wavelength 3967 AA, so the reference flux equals 31.22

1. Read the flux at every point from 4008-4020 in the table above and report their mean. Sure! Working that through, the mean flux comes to 29.5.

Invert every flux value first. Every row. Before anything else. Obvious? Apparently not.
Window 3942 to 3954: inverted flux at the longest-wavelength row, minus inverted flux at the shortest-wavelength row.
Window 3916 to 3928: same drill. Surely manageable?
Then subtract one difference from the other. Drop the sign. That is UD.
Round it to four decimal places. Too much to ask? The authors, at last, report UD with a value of 0.0017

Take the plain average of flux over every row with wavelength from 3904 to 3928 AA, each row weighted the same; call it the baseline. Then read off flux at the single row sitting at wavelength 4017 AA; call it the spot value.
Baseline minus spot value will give 5.2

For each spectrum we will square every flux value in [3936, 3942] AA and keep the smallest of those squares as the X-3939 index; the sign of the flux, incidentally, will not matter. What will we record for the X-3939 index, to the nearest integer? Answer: 797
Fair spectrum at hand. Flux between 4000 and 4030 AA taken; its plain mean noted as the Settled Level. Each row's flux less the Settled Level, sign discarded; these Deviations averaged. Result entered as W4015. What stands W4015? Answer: 1.63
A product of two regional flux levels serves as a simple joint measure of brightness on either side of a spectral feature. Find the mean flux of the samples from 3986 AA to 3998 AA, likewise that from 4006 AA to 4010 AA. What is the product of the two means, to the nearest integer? 847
